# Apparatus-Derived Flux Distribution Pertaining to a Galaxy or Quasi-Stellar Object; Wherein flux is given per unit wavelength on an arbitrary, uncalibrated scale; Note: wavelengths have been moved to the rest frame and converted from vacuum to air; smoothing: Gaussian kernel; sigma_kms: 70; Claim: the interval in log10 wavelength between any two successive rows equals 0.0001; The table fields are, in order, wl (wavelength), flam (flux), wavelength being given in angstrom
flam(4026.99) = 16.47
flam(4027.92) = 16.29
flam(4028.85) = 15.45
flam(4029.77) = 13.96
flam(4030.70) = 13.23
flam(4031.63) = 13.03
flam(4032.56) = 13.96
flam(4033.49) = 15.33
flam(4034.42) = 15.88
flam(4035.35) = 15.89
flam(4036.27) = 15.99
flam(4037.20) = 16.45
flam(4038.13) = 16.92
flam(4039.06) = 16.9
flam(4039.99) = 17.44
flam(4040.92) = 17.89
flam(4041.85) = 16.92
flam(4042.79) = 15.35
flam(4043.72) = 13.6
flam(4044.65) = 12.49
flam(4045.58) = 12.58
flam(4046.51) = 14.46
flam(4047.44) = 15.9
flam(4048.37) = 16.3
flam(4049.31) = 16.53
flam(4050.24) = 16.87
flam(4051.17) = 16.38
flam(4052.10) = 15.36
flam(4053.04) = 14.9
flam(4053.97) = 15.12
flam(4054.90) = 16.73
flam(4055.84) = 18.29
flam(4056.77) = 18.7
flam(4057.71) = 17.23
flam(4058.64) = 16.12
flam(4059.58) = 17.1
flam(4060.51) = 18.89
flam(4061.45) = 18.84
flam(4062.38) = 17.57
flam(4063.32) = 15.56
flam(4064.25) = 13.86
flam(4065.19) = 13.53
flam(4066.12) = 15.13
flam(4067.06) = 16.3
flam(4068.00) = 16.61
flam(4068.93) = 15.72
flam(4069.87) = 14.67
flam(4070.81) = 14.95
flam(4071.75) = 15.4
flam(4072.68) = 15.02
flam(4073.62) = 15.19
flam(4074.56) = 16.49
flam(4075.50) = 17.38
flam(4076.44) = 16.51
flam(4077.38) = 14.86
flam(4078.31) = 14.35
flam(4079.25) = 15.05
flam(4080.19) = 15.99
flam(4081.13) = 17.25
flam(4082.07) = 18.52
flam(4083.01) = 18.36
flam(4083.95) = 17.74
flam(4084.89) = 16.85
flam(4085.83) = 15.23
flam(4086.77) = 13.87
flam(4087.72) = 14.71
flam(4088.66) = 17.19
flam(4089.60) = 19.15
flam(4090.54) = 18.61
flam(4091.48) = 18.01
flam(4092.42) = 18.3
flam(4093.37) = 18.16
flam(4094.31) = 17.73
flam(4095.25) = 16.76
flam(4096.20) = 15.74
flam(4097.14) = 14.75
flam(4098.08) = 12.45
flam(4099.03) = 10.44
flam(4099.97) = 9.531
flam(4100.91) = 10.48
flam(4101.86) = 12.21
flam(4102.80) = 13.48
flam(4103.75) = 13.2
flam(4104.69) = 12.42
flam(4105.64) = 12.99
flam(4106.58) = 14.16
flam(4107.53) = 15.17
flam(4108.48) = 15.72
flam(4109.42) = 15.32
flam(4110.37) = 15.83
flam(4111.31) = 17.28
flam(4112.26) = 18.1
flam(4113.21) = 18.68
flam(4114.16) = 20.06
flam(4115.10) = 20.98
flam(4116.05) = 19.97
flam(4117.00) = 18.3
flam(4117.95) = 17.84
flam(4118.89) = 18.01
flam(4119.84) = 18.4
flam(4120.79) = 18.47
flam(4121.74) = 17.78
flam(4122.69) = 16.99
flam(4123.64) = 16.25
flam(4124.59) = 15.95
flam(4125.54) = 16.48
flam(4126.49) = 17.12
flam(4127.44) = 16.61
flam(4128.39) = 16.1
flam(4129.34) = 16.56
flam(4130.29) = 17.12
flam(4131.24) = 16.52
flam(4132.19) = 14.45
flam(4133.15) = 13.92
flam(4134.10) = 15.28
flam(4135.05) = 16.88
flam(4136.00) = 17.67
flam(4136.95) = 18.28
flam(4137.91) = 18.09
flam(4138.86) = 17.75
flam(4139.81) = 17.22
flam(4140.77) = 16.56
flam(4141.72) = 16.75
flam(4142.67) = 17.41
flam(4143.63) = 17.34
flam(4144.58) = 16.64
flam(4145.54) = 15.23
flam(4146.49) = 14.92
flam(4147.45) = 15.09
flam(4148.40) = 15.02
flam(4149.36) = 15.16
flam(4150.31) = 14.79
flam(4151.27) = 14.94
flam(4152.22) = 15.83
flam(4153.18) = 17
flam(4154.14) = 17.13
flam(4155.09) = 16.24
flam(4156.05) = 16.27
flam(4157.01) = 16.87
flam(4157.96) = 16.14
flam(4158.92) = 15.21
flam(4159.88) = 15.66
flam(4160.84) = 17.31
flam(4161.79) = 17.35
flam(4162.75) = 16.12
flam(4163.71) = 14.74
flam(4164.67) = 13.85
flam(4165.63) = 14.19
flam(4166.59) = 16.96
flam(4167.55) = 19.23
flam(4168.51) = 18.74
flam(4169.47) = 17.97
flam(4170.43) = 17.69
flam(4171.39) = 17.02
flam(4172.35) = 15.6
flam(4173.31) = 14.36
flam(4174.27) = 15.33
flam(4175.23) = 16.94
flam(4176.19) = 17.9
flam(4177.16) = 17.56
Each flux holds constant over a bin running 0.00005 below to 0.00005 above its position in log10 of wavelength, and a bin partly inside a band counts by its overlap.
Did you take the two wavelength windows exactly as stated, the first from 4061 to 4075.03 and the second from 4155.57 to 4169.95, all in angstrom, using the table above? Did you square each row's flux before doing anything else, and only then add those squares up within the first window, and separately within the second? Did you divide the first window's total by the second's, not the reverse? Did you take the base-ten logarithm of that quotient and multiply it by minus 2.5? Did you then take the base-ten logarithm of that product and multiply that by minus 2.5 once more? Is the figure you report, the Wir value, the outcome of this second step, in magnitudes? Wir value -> 2.4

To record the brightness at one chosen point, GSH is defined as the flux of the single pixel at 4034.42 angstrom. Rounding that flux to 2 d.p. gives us 15.88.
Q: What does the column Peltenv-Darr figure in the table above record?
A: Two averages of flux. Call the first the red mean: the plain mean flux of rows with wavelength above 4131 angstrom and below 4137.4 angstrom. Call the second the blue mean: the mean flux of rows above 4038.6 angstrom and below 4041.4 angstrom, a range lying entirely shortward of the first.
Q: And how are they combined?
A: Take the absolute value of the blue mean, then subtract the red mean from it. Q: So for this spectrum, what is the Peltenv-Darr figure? 1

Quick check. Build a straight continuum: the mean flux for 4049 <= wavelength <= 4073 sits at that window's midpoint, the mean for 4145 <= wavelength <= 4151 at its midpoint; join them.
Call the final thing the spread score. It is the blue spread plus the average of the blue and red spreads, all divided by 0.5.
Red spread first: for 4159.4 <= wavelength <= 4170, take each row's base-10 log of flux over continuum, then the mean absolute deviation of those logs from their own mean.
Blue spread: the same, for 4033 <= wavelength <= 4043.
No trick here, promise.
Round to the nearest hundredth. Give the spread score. 0.10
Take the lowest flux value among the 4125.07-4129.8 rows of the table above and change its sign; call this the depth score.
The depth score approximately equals -16.1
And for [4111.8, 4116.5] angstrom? -18.1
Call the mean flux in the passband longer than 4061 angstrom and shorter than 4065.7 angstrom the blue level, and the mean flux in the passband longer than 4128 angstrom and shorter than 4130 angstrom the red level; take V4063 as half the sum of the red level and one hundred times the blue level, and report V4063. 802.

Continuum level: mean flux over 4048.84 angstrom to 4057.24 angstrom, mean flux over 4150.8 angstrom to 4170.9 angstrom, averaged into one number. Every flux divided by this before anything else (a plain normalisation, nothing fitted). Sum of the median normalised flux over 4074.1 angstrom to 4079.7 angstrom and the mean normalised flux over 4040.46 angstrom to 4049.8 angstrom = 1.88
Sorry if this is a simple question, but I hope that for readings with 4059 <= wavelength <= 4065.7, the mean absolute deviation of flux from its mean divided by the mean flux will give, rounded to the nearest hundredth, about 0.11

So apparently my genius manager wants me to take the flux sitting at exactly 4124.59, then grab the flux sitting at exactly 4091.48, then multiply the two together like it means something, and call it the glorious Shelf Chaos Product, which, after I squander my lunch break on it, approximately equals 287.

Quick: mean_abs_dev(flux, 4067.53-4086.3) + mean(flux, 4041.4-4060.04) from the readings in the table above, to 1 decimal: 16.9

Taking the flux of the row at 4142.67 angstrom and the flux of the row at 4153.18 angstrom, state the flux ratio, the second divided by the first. 0.98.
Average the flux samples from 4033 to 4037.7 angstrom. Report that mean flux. 15.9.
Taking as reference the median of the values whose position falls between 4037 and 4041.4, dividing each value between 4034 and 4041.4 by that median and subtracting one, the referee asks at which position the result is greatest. 4040.92 angstrom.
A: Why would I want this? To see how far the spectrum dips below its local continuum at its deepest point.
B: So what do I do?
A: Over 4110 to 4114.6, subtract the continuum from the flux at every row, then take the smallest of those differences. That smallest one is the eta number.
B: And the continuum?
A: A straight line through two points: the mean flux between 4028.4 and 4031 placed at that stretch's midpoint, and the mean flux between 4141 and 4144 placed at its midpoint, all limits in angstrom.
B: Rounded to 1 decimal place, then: -0.5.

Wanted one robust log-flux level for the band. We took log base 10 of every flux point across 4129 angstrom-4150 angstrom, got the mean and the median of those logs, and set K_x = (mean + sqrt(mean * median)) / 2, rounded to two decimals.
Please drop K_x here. 1.21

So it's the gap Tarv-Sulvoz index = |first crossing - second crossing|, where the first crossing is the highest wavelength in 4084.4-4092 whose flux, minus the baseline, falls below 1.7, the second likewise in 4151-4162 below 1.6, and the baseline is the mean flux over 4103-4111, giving 72.2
